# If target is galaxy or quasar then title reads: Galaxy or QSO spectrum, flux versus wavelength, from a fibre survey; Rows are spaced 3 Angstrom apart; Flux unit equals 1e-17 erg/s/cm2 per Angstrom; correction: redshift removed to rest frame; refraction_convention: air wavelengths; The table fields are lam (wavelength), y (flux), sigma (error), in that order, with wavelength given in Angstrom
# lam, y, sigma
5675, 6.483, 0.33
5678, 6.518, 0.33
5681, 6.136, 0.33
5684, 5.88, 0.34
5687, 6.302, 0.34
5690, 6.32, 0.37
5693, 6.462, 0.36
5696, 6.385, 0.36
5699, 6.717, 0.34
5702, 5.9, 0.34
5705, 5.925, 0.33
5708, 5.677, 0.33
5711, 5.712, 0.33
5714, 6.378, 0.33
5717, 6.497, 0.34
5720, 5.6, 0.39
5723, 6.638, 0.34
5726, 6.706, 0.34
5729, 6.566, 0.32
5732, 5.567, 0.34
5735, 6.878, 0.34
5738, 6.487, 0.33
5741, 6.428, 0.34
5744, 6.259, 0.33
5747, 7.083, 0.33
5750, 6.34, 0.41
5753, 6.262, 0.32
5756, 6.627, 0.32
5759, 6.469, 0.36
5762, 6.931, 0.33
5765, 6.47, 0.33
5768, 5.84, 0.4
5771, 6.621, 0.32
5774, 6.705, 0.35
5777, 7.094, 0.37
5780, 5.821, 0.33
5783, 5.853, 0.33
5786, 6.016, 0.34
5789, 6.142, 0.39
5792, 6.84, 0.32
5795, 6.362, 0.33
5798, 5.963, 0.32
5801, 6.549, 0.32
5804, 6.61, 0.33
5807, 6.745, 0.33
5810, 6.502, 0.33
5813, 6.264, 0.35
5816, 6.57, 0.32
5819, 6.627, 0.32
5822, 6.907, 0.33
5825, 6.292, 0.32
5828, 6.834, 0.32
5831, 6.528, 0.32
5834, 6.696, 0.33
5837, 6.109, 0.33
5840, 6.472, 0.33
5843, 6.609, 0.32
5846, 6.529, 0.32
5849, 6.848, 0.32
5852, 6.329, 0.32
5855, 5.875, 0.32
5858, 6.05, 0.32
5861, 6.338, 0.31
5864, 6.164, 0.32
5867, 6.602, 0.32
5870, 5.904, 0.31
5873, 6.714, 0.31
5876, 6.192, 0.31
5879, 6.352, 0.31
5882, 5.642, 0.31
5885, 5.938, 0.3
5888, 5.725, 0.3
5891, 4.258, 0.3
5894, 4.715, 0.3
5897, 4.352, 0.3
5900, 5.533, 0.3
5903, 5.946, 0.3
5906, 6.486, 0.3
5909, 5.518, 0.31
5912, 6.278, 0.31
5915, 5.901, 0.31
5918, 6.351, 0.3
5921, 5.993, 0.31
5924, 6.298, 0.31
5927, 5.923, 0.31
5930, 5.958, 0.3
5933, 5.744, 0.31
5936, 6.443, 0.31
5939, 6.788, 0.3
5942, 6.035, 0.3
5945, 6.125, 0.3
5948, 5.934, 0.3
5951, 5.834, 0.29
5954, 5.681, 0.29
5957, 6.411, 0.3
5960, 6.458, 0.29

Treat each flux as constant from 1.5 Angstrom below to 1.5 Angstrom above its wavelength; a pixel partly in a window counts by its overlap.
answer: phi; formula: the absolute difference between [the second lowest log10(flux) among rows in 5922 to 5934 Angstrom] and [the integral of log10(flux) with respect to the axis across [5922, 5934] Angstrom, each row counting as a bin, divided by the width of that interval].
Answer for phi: 0.005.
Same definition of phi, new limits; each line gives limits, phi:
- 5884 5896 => 0.029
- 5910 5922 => 0.008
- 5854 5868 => 0.011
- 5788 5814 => 0.021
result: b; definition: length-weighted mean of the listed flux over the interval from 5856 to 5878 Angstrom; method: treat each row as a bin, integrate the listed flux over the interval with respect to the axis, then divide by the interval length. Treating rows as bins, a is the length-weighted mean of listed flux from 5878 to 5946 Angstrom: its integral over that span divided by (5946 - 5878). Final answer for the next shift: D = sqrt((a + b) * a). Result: 8.4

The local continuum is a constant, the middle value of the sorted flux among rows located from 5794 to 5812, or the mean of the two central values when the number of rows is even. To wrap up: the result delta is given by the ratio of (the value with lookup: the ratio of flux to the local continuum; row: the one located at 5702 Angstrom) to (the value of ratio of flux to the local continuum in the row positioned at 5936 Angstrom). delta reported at 0.92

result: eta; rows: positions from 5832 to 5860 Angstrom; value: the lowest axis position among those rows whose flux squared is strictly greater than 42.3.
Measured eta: 5834 Angstrom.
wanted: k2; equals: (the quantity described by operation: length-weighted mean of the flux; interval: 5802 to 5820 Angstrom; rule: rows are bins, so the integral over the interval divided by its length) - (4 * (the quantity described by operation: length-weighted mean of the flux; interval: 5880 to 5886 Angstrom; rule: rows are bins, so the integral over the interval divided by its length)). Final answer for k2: -16.7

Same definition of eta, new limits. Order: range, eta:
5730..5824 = 5735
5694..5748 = 5699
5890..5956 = 5939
